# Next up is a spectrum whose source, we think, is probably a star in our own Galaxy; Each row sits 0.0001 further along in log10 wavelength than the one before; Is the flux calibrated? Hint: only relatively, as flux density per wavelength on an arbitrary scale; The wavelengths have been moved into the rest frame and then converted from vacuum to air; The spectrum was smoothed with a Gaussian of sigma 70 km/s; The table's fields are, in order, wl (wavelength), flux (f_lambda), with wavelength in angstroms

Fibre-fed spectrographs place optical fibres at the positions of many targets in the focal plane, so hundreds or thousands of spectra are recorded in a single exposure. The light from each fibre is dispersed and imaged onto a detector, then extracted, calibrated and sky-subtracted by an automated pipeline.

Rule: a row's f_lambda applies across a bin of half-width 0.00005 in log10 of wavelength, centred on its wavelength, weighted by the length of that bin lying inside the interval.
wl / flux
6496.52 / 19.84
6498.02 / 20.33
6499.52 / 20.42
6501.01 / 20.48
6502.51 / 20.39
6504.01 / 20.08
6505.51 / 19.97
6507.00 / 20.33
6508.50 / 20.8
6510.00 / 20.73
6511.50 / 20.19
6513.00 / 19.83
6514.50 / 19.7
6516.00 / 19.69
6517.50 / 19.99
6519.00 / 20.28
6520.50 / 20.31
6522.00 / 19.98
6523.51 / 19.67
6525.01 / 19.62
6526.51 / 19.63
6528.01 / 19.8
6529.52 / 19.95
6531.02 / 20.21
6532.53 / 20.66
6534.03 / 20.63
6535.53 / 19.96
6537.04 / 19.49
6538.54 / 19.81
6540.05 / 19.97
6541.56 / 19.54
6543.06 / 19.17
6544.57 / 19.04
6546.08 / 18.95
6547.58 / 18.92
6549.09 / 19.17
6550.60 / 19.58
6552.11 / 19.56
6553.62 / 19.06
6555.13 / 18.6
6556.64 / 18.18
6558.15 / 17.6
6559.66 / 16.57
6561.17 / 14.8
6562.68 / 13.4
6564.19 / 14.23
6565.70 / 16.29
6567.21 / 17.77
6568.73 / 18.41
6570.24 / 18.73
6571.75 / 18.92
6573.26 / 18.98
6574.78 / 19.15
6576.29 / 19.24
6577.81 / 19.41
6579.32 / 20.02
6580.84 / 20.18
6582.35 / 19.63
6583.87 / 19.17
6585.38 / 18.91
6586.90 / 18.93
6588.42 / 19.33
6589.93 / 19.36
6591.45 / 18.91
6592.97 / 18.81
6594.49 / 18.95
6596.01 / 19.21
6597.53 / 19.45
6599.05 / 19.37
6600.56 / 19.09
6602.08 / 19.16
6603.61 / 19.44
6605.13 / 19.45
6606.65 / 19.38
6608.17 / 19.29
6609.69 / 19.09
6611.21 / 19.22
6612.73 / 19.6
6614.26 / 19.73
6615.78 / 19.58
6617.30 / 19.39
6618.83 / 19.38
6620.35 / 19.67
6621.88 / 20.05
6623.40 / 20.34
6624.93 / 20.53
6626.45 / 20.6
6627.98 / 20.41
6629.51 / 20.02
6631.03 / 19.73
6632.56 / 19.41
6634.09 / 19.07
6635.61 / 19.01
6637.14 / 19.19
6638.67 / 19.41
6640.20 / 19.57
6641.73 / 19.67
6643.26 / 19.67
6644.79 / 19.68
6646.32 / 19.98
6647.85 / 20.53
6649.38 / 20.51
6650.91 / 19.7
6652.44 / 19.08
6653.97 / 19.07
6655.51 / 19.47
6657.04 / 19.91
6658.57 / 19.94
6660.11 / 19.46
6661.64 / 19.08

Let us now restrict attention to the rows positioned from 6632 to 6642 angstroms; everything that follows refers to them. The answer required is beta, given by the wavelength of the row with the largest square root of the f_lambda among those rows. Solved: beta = 6641.73 angstroms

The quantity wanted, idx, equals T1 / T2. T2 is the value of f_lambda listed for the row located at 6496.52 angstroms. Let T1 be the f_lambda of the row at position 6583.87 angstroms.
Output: 0.97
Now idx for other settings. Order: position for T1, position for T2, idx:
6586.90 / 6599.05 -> 0.98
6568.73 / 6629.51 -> 0.92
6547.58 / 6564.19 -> 1.33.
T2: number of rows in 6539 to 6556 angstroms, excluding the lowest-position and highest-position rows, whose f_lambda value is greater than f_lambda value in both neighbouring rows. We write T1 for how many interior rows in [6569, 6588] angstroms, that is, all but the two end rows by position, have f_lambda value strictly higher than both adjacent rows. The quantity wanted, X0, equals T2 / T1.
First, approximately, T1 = 1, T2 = 1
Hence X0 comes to 1.0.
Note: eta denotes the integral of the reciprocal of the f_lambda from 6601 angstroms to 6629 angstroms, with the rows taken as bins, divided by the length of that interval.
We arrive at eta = 0.0508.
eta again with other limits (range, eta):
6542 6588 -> 0.0550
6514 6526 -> 0.0503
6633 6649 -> 0.0511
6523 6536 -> 0.0500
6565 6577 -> 0.0544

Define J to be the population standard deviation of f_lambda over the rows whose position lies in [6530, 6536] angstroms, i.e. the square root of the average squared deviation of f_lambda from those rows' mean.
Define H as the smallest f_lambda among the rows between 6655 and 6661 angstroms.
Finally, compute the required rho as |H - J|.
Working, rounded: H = 19.46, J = 0.29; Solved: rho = 19.2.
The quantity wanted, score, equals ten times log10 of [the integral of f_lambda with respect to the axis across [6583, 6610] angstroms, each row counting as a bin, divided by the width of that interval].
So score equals 12.8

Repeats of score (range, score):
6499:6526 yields 13.0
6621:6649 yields 13.0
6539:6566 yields 12.5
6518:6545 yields 13.0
